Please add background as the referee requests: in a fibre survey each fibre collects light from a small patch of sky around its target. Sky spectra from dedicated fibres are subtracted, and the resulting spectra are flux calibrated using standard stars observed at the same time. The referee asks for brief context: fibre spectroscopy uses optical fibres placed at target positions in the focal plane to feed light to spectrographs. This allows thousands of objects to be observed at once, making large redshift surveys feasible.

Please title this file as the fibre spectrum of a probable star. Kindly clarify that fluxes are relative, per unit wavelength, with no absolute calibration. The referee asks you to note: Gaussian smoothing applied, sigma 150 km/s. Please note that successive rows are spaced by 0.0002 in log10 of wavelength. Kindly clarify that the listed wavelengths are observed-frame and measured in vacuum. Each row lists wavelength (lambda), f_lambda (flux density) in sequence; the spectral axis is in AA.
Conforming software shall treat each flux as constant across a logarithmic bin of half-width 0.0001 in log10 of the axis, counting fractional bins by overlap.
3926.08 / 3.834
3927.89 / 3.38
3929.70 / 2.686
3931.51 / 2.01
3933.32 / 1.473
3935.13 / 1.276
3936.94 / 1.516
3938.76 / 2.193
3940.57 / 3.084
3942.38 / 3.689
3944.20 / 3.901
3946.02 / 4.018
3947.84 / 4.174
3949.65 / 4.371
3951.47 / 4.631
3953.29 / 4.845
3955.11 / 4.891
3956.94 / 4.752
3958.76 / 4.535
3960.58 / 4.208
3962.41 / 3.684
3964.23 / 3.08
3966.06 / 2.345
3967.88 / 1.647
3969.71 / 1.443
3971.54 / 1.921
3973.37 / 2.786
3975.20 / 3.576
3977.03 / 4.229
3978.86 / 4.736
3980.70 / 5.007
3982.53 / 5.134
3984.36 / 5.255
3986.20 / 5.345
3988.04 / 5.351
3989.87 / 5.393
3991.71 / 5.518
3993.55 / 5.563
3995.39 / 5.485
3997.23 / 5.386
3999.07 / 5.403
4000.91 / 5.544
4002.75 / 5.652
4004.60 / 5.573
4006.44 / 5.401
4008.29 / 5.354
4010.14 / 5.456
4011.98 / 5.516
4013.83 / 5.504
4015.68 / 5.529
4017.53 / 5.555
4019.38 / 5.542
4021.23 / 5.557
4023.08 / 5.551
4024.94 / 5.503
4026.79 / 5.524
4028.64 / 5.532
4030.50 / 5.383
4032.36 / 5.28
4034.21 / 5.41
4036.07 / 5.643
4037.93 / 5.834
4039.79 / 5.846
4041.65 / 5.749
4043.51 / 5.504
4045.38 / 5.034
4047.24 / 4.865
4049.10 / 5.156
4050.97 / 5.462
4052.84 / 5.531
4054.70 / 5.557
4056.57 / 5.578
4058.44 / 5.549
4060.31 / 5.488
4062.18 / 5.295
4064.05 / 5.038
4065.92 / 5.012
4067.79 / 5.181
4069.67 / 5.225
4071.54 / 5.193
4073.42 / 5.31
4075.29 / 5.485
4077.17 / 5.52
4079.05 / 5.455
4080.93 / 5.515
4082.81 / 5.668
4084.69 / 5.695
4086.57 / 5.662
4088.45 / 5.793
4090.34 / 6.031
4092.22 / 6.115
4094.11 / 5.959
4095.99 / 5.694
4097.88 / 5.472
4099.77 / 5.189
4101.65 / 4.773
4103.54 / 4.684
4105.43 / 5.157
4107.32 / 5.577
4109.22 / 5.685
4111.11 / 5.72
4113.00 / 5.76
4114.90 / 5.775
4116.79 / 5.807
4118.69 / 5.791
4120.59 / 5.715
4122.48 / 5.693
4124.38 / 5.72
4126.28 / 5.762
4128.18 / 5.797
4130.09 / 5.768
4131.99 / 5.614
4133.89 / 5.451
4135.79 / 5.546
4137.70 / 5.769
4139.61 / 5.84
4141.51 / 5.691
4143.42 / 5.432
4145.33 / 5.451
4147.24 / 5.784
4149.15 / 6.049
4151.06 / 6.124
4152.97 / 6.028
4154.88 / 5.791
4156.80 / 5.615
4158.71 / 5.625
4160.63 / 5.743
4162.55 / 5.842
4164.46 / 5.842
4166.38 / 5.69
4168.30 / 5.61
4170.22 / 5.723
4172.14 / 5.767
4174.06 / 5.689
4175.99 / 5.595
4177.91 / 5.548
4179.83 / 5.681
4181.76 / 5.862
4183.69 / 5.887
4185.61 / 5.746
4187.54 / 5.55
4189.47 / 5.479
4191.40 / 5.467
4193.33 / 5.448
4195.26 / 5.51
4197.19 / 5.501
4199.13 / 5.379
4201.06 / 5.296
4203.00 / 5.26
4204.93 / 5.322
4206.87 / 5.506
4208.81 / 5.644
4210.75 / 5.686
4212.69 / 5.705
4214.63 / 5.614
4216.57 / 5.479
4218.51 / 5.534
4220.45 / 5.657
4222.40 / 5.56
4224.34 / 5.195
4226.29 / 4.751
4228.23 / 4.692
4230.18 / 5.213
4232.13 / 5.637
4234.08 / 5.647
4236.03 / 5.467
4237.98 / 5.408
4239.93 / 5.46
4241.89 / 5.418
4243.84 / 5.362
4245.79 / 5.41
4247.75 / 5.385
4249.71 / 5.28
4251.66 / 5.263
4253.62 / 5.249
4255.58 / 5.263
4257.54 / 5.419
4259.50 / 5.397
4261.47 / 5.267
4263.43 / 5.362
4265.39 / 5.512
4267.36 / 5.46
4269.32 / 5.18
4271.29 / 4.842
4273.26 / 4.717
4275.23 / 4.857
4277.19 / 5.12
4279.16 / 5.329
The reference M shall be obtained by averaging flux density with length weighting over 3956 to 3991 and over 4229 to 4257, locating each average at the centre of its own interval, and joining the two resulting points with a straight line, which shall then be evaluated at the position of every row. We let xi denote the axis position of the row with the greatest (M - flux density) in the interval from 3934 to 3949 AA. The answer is 3935.13 AA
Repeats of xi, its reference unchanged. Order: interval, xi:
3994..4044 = 4032.36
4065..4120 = 4103.54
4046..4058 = 4047.24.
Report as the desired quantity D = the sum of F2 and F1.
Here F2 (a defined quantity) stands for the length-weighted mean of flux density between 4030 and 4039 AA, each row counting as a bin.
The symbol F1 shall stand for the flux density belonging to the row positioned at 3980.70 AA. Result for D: 10.5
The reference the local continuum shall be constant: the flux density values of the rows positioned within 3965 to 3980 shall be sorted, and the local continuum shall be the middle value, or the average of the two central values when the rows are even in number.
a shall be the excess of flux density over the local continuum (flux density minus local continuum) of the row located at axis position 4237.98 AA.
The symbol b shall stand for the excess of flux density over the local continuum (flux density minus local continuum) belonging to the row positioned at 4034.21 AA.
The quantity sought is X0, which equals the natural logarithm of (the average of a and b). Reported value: 1.045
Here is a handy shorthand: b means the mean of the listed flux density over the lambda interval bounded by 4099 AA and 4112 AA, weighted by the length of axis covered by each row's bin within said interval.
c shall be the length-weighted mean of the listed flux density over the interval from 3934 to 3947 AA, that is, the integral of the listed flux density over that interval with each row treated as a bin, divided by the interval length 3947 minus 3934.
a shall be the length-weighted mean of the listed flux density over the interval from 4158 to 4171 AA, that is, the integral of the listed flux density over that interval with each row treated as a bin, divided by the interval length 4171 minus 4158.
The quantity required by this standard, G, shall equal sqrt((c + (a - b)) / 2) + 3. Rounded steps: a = 5.7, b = 5.26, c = 2.8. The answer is 4.28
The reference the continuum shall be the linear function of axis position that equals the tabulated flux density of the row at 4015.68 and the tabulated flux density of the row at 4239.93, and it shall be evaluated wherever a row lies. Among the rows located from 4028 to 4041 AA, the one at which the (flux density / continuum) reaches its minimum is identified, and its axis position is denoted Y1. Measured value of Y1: 4032.36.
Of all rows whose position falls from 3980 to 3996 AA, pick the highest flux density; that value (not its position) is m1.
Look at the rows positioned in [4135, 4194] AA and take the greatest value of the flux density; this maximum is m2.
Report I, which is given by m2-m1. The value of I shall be 0.56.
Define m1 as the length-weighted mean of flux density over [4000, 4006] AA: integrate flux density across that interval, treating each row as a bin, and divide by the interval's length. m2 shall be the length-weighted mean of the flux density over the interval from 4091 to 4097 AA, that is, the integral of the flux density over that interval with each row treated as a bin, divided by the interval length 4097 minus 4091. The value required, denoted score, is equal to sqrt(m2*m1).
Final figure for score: 5.75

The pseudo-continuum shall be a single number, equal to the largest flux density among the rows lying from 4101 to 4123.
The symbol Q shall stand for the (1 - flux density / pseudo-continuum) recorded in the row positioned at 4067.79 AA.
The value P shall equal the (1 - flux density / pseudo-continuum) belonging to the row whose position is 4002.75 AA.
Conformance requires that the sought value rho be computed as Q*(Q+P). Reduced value 0.01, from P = 0.03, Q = 0.11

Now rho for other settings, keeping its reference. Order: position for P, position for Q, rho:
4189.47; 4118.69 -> 0.00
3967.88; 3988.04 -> 0.06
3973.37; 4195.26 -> 0.03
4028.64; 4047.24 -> 0.03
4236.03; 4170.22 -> 0.00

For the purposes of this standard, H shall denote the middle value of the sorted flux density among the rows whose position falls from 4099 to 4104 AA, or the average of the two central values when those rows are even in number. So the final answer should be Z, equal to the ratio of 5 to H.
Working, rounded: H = 4.8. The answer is 1.05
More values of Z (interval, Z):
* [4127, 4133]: 0.87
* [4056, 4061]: 0.90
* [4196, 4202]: 0.93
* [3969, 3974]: 2.60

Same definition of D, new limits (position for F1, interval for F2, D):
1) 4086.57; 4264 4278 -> 10.8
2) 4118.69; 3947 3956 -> 10.4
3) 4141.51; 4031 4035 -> 11.0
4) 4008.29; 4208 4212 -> 11.0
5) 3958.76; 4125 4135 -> 10.2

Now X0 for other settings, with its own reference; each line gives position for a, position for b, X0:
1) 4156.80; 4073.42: 1.064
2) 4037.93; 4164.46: 1.186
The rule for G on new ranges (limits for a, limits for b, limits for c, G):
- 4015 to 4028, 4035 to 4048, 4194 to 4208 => 4.65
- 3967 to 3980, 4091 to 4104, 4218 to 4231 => 4.16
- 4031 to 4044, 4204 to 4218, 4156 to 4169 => 4.70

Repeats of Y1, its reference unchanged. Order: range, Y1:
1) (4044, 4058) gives 4047.24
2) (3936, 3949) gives 3936.94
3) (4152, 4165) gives 4156.80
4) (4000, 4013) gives 4008.29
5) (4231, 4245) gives 4243.84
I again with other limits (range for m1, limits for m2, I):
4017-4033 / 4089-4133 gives 0.56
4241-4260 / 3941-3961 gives -0.53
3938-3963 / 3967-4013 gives 0.76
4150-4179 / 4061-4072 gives -0.83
